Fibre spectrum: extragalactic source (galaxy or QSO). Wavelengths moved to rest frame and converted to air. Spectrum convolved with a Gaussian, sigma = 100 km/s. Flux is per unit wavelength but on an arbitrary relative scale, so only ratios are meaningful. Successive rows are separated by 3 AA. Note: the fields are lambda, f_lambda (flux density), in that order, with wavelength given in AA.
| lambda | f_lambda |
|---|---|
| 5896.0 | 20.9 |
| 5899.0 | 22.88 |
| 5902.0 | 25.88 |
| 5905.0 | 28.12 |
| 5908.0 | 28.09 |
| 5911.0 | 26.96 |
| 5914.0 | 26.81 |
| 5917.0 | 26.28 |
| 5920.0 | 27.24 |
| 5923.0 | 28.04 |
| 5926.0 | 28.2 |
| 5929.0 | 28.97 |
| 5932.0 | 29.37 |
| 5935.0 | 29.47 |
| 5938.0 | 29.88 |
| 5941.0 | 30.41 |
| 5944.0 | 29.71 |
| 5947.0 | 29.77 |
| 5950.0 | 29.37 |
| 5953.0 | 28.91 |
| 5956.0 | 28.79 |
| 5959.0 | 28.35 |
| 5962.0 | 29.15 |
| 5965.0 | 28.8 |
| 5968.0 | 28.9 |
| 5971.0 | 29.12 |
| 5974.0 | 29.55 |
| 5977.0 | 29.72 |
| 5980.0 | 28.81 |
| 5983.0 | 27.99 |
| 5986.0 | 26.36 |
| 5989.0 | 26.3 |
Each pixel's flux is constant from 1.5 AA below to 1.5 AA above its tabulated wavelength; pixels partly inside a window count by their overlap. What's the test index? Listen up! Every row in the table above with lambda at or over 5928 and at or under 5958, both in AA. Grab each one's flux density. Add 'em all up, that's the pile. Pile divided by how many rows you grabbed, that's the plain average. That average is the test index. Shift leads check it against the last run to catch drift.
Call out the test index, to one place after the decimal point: 29.5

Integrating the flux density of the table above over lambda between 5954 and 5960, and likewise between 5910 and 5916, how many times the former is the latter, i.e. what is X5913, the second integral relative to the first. 0.94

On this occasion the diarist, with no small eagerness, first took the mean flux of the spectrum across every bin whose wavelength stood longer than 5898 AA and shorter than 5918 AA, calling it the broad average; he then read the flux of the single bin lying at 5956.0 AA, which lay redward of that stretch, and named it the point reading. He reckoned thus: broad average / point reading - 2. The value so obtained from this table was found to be -1.08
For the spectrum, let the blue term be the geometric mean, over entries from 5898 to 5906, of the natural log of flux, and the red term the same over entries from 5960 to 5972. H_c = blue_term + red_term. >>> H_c 6.61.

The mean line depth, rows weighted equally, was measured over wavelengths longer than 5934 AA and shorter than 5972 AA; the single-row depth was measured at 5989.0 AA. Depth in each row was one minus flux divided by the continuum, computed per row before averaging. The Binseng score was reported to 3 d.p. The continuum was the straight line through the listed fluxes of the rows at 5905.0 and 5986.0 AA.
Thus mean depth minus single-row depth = -0.081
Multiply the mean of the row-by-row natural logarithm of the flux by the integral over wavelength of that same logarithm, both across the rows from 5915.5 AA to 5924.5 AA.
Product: 98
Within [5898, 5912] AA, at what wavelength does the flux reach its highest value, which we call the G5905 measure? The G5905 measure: 5905.0 AA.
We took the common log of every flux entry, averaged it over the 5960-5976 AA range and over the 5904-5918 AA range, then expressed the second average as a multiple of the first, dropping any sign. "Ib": 0.98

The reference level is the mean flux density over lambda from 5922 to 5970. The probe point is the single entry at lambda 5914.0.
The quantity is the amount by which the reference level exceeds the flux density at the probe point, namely 2.3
